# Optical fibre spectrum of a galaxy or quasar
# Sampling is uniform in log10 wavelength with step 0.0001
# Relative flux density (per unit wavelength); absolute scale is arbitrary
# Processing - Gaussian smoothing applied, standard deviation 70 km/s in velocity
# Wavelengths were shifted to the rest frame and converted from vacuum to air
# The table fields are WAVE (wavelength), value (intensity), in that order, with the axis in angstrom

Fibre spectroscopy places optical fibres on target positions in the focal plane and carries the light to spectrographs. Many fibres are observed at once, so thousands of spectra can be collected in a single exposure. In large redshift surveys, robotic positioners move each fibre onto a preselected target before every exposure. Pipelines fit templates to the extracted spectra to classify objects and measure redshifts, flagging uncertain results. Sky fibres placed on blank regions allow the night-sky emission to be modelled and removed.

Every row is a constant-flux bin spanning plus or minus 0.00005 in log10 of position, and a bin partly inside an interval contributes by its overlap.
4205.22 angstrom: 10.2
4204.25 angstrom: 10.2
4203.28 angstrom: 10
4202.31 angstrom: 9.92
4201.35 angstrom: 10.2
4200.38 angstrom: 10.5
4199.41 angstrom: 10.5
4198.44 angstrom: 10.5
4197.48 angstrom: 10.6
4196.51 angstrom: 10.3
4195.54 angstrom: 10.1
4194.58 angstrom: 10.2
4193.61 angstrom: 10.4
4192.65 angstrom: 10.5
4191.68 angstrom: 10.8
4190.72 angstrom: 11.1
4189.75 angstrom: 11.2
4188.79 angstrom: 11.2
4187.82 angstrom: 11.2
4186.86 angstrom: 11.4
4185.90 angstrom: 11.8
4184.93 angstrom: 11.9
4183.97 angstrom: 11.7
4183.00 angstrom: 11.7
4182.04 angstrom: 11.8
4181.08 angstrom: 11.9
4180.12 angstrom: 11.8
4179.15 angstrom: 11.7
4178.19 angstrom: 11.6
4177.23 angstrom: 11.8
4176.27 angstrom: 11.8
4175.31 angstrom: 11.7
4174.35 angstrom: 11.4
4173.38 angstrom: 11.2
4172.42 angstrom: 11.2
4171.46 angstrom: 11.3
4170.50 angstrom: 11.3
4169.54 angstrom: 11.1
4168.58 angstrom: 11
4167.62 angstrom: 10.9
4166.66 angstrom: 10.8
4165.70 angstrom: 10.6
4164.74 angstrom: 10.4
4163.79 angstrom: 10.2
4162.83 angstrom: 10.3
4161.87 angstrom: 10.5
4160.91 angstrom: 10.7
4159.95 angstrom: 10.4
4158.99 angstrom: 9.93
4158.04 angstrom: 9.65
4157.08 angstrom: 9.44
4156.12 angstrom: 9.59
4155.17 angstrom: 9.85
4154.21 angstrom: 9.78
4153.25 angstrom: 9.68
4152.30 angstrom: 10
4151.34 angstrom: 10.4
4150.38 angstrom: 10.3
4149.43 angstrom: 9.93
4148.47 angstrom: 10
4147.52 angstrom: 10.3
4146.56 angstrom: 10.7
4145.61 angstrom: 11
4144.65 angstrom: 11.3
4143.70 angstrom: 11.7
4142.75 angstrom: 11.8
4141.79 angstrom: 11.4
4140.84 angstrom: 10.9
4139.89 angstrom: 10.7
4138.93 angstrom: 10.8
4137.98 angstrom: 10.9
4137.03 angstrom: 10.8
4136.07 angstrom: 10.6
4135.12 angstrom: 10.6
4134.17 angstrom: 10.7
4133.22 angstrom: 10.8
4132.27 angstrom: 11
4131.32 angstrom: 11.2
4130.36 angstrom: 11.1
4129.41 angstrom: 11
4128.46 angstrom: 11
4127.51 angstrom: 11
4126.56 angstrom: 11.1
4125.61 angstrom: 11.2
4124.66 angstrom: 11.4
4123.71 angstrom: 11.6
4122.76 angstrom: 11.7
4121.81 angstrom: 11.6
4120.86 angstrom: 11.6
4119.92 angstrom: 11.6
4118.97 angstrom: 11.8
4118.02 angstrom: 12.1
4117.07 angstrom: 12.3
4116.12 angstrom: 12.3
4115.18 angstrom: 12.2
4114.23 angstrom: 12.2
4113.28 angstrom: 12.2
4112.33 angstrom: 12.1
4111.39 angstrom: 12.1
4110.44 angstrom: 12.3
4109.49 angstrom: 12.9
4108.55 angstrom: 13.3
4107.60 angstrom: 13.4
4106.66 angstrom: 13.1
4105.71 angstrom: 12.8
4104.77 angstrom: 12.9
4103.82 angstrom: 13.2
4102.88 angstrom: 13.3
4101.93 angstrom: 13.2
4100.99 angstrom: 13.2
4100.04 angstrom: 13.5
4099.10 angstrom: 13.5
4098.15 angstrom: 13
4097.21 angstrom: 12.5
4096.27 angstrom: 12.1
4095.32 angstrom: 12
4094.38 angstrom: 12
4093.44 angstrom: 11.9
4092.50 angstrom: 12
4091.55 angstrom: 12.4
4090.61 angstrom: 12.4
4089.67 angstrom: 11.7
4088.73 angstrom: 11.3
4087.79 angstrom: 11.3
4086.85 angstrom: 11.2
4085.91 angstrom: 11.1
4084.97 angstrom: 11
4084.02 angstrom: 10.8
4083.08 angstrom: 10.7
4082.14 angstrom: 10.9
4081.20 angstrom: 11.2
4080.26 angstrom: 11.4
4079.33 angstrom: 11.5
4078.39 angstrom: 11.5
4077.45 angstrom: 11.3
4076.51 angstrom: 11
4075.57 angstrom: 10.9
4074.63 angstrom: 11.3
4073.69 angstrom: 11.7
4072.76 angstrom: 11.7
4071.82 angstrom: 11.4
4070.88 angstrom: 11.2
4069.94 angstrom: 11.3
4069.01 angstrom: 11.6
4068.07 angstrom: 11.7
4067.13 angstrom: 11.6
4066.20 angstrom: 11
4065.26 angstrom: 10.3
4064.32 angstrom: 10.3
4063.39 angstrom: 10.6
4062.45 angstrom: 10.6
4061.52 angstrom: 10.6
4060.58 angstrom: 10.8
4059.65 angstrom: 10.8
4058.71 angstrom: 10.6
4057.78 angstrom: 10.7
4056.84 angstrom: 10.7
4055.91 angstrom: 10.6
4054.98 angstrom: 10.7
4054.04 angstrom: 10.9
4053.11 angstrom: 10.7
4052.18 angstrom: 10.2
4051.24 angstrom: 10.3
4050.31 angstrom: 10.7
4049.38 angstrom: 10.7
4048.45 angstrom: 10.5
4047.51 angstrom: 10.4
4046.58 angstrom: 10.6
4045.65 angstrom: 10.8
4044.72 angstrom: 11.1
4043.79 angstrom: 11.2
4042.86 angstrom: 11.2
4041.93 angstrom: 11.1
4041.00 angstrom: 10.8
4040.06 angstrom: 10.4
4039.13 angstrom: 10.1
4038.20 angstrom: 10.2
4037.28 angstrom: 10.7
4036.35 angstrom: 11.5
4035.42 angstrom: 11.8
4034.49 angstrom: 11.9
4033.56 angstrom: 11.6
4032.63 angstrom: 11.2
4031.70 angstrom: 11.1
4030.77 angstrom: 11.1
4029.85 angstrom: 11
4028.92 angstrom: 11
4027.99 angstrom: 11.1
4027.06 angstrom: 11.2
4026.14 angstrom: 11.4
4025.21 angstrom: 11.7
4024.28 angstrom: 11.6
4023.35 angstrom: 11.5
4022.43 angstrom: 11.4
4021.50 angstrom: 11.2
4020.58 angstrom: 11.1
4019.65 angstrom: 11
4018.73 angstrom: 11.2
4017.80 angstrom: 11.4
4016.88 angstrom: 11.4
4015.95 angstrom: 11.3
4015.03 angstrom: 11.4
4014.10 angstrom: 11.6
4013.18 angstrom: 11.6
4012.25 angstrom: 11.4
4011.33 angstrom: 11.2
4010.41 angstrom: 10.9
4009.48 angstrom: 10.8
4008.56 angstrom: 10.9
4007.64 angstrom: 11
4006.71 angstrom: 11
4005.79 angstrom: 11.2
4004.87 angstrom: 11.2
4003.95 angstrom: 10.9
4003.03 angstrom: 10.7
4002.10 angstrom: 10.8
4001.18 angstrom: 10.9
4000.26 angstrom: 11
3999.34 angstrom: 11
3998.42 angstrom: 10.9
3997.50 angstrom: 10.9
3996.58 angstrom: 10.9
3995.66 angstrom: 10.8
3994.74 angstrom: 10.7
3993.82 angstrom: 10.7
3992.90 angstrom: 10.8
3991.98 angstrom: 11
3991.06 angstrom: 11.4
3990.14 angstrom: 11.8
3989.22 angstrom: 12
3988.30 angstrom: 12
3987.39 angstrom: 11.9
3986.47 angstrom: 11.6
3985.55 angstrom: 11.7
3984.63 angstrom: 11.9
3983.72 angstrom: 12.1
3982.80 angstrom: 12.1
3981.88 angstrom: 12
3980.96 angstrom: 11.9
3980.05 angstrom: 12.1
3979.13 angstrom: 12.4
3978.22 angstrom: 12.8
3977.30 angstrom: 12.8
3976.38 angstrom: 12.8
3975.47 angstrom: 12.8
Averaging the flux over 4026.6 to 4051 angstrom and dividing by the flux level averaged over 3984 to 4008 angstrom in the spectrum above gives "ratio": 0.98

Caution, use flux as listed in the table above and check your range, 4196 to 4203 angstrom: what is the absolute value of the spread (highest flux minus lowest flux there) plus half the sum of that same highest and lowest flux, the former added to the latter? 10.9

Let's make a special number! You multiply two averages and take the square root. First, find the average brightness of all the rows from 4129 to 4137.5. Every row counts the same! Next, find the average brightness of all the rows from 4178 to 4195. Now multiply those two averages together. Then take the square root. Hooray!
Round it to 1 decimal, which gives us 11.1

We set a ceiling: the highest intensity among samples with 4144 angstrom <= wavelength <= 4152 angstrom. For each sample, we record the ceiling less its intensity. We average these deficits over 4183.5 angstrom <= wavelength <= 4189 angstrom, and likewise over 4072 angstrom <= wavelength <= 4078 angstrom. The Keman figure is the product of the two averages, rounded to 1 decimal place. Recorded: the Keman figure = 0.0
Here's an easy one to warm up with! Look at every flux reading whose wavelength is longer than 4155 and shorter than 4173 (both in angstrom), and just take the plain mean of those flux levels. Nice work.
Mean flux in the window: 10.5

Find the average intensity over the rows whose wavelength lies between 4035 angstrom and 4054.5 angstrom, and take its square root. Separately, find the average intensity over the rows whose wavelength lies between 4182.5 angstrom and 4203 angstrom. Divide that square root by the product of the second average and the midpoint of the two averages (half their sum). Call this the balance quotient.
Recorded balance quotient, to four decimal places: 0.0280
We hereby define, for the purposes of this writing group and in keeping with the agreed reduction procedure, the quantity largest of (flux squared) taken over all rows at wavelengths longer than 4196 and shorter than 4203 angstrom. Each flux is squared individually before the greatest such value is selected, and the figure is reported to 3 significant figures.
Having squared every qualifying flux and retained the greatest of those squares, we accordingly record 112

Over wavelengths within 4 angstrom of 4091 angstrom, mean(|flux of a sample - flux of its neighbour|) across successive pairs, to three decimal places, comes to 0.243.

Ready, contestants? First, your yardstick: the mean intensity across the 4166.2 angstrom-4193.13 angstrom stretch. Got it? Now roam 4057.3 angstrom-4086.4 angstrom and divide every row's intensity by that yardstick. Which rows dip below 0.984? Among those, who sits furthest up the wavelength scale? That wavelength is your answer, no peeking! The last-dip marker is 4085.91 angstrom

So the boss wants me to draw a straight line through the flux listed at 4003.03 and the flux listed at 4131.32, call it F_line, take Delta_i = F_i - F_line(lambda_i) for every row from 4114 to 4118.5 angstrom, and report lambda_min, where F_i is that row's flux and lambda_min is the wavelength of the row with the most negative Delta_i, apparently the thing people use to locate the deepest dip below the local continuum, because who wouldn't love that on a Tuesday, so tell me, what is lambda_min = 4118.02 angstrom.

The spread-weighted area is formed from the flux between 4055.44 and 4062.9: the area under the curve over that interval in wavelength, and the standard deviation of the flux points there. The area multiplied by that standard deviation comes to 7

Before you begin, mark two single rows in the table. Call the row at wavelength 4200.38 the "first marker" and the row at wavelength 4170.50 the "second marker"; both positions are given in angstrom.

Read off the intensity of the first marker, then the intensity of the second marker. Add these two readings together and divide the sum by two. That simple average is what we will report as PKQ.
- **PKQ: 10.90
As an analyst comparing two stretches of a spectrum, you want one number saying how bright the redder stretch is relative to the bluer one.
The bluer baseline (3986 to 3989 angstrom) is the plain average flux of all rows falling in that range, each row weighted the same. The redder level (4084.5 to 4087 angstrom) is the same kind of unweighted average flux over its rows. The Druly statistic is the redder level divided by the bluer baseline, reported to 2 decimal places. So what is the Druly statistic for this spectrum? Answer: 0.94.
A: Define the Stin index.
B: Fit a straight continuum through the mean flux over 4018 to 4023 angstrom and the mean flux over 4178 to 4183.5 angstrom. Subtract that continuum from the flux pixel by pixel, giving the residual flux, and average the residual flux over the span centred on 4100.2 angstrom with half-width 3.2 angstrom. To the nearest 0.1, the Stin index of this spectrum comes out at 1.7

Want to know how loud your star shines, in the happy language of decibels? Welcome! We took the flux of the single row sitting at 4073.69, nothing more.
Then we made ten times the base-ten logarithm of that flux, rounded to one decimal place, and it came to 10.7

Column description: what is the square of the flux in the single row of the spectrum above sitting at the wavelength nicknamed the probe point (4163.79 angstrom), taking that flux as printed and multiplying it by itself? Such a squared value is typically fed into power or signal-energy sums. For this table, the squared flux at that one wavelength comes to 104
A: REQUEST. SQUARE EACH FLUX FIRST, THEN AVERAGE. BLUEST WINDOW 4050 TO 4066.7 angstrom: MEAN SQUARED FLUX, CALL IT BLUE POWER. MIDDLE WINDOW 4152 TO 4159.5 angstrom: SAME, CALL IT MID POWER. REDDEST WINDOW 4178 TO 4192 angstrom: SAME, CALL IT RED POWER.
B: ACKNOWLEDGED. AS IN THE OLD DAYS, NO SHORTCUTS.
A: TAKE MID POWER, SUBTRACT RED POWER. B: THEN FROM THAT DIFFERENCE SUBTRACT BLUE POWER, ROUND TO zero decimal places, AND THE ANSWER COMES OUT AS -151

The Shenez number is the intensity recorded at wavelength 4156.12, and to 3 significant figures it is 9.59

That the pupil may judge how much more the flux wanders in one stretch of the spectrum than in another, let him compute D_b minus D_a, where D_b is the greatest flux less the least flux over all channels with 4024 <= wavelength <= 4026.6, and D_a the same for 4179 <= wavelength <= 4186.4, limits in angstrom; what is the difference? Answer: 0.10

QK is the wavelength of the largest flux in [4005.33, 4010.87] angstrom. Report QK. 4005.79 angstrom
